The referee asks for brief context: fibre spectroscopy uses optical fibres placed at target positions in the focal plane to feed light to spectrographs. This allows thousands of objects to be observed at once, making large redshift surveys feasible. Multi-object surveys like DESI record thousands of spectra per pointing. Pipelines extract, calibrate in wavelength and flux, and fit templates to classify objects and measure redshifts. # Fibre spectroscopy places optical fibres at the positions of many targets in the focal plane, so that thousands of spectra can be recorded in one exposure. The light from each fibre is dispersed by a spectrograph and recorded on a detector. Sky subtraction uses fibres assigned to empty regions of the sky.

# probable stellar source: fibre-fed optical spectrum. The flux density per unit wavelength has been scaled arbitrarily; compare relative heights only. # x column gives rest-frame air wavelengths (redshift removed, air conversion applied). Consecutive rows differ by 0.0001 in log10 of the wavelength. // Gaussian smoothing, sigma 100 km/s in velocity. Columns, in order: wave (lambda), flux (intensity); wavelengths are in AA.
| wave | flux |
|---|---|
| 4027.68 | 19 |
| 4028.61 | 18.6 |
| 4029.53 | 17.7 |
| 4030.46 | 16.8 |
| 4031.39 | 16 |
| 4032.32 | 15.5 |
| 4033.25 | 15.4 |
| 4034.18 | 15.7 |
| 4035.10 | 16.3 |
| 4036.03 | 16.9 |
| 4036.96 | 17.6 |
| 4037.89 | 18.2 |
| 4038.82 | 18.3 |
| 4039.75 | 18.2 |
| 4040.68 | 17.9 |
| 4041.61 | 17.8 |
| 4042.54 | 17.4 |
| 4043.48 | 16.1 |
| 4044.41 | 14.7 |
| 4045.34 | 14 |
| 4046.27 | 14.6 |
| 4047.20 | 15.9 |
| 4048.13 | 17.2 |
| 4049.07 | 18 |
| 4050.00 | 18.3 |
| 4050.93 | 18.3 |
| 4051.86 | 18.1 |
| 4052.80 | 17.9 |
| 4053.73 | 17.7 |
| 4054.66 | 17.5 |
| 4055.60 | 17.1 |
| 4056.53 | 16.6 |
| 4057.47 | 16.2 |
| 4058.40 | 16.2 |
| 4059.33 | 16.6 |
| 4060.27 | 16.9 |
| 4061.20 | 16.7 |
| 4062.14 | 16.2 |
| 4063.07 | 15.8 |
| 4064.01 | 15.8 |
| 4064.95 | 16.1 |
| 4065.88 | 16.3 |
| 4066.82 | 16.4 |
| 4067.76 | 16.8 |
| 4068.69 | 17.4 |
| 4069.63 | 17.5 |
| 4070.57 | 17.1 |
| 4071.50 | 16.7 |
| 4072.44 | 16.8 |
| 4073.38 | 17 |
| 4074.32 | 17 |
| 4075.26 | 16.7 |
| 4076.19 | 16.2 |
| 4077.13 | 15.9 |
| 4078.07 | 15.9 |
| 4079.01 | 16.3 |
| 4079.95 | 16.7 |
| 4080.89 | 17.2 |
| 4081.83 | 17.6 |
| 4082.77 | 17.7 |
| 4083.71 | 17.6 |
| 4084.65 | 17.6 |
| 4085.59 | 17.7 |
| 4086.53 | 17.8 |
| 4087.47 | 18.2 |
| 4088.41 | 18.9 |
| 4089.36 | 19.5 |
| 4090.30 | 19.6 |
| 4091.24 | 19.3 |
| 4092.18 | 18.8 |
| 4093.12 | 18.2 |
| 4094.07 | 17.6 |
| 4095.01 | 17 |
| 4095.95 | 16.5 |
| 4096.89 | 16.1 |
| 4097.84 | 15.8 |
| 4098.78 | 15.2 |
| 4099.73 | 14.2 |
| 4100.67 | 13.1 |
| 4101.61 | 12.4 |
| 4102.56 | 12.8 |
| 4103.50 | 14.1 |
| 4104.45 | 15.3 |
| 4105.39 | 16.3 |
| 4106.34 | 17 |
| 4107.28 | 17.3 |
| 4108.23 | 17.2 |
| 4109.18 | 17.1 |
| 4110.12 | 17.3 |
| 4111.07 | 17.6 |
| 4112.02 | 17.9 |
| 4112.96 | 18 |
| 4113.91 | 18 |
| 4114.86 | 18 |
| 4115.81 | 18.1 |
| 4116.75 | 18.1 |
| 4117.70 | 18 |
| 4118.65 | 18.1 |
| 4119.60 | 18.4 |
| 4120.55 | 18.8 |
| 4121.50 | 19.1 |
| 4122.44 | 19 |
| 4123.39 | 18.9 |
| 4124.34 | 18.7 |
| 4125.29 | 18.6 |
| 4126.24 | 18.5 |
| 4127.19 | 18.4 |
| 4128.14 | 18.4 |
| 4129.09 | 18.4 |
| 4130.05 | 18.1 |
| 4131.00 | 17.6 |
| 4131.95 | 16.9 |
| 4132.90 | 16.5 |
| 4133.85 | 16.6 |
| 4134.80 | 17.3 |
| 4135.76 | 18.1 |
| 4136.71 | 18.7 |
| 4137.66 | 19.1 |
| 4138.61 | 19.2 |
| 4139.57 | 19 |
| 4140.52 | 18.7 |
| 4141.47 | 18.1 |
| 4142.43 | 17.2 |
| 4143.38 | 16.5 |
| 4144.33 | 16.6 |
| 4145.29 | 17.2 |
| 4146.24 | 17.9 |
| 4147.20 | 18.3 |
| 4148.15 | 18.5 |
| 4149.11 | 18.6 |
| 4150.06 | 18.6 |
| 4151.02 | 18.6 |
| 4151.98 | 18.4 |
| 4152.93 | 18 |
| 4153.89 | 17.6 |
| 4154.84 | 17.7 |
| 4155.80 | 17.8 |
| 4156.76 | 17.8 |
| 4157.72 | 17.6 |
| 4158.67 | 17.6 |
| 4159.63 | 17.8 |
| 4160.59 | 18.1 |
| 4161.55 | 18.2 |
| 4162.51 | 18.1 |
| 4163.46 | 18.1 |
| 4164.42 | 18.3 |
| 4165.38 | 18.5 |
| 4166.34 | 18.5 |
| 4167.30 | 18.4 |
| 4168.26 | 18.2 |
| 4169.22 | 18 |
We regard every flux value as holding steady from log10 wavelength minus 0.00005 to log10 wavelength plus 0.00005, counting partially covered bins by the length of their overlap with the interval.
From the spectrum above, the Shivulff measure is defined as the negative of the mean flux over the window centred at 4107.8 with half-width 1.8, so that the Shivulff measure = -17.1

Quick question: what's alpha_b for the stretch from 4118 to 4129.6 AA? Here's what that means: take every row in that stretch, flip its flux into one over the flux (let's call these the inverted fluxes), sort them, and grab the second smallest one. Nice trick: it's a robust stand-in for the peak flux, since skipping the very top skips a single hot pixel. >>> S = 0.0526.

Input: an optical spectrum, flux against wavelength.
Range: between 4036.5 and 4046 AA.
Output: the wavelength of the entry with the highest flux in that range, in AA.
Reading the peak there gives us 4038.82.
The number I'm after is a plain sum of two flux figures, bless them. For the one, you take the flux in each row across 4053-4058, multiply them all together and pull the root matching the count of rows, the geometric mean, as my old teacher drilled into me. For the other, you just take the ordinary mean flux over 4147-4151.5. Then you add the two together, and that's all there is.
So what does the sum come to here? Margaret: 35.5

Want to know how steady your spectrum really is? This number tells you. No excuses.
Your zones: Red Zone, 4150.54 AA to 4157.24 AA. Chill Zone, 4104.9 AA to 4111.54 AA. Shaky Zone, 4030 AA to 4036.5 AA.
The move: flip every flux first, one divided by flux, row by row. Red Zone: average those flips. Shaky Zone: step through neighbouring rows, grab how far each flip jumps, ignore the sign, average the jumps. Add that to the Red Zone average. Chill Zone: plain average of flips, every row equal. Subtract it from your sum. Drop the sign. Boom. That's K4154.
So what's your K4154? 0.001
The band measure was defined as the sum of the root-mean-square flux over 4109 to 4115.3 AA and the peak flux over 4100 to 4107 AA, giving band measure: 34.7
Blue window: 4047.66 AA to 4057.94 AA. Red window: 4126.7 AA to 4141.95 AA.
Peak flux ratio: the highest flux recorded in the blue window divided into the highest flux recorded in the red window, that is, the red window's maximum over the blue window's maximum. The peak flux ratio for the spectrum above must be 1.05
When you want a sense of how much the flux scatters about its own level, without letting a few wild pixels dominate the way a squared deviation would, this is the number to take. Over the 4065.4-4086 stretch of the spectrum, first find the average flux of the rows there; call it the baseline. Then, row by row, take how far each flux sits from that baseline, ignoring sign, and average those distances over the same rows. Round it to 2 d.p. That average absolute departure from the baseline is 0.49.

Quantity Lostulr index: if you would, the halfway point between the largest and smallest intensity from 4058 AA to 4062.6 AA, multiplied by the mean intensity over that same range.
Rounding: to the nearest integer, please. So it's 273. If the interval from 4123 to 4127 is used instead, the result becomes 349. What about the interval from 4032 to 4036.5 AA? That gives 258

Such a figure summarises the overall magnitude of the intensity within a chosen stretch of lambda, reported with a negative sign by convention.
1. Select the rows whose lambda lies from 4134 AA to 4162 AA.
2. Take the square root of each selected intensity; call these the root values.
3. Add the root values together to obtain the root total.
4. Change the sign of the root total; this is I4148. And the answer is -123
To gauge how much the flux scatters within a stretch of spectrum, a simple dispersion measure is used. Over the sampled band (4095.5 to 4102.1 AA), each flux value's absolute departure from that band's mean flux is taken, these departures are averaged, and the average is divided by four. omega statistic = 0.33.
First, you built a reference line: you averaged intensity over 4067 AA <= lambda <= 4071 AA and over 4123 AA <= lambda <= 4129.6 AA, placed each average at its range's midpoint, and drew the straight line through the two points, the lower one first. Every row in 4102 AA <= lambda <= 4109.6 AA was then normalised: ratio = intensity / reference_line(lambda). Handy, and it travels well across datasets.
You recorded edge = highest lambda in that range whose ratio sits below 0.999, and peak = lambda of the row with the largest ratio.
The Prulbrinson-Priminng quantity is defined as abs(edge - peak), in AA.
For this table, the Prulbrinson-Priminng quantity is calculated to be 1.9 AA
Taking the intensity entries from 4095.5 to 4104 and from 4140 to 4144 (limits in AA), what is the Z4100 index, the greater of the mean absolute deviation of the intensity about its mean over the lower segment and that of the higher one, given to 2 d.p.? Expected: 1.27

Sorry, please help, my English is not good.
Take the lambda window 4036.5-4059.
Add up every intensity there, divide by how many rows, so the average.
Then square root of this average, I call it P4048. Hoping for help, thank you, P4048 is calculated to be 4.132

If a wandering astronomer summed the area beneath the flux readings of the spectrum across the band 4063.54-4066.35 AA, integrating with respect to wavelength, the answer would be 45.1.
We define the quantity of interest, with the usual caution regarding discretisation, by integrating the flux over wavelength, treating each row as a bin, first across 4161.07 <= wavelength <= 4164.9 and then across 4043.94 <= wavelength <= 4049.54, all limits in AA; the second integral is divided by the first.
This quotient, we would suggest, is 1.3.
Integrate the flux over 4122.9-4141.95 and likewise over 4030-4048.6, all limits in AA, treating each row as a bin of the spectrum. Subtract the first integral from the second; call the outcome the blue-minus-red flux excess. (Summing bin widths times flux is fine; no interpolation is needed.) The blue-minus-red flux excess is -39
